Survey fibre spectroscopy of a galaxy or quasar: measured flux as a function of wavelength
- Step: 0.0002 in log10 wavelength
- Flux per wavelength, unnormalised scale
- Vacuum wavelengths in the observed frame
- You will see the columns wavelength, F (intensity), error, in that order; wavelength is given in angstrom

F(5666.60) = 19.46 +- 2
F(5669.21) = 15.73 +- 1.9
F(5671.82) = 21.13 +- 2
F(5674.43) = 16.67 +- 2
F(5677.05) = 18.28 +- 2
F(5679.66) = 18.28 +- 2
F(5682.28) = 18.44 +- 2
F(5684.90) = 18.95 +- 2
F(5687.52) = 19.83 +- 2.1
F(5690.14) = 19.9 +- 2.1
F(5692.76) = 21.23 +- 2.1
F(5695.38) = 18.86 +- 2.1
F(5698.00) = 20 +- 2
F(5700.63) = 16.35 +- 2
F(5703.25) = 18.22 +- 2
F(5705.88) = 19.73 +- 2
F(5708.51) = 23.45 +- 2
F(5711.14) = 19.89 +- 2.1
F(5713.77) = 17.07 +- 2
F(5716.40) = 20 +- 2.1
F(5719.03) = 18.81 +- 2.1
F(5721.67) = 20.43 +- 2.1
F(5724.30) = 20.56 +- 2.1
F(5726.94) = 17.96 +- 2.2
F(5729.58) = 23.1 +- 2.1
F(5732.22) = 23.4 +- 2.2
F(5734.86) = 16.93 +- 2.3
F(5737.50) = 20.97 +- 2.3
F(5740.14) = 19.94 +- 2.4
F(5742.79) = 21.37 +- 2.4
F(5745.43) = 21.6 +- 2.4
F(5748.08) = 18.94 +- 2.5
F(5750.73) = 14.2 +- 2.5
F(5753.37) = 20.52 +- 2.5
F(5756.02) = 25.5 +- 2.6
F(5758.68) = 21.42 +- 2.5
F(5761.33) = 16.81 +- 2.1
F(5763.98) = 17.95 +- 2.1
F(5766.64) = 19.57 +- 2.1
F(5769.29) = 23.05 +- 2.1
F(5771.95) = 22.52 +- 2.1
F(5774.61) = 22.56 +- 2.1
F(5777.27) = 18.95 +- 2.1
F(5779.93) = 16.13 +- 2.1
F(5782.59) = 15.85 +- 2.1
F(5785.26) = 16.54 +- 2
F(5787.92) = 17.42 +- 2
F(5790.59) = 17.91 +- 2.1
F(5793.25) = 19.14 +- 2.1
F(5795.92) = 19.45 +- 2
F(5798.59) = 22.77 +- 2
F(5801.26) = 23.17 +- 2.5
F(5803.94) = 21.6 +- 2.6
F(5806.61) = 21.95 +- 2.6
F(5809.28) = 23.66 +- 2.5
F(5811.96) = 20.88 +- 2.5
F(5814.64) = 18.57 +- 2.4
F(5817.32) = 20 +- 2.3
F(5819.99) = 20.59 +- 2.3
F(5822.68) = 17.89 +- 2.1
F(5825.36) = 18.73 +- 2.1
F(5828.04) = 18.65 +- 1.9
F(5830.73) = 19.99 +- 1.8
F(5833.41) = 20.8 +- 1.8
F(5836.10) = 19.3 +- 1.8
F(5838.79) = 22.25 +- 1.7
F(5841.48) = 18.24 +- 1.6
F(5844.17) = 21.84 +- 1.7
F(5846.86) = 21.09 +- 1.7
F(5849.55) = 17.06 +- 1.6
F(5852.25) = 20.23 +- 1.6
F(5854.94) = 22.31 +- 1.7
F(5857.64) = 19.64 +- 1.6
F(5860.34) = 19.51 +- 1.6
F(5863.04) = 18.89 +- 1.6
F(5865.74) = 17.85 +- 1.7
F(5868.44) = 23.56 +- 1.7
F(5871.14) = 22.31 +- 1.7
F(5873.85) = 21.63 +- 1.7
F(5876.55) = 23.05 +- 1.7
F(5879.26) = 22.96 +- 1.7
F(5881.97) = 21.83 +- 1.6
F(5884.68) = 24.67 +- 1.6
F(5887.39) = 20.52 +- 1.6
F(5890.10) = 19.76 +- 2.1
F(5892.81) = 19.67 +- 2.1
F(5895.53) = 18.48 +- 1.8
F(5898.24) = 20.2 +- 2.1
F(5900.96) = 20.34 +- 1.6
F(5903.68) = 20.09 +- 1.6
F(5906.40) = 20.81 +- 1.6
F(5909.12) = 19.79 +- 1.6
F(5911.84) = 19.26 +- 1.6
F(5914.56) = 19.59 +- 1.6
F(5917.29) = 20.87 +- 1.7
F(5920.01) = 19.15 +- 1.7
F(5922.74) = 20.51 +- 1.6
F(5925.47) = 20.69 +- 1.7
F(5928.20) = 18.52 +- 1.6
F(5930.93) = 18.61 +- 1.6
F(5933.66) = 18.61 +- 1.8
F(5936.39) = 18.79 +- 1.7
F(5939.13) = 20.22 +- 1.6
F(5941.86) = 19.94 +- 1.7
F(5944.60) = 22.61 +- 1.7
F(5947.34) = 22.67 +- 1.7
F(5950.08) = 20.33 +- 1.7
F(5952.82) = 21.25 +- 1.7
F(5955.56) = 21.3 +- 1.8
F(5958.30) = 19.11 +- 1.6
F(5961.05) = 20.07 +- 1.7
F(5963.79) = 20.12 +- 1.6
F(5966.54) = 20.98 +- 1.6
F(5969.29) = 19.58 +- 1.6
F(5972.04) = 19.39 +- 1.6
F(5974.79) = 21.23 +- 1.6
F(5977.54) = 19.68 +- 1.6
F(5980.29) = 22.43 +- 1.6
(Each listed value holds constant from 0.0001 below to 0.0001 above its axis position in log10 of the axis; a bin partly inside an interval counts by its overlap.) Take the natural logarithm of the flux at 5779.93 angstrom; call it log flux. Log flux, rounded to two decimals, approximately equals 2.78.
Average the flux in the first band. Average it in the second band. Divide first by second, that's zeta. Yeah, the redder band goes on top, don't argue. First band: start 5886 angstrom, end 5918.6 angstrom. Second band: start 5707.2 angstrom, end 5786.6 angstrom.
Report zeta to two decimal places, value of 1.00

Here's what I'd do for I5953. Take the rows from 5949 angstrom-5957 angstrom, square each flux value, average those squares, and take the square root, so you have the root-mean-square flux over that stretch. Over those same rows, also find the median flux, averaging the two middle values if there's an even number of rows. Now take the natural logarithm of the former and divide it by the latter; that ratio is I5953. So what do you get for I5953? 0.143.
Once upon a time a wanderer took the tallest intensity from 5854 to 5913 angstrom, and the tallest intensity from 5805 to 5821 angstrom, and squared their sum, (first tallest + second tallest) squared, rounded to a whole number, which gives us 2336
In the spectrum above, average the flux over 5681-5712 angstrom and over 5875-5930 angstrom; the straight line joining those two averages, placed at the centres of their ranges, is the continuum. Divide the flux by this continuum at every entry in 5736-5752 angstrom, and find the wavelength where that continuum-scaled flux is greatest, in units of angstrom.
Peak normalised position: 5745.43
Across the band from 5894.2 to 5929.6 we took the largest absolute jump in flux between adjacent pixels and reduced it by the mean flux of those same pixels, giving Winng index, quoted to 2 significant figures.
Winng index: -18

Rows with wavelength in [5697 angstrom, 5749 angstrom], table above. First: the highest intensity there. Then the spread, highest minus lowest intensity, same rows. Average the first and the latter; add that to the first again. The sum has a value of 38.7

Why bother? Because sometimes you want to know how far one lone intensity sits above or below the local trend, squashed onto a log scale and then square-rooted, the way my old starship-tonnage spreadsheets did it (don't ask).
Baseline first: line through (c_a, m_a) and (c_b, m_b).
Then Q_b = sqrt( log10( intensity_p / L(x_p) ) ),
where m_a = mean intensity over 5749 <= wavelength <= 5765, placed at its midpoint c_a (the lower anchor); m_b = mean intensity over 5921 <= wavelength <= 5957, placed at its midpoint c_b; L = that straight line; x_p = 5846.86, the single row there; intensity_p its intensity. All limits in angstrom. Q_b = 0.16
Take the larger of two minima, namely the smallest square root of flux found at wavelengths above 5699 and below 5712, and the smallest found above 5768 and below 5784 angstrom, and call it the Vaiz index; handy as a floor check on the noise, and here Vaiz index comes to 4.04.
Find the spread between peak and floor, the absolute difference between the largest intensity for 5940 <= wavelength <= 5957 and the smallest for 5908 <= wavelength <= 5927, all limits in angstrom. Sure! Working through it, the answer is 3.5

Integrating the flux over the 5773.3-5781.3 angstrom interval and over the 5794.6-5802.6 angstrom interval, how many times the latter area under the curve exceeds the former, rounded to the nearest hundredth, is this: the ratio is 1.14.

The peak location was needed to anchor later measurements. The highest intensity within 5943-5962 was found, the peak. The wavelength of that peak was 5947.34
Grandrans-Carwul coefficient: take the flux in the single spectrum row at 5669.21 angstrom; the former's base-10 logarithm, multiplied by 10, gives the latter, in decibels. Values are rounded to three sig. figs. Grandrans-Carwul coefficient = 12.0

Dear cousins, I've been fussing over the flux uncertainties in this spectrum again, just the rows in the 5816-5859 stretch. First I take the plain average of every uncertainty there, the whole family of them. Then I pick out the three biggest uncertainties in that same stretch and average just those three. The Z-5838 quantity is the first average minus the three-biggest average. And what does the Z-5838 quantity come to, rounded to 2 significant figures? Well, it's -0.40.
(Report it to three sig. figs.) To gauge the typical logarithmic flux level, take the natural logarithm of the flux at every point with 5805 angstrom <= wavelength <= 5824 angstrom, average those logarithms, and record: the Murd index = 3.02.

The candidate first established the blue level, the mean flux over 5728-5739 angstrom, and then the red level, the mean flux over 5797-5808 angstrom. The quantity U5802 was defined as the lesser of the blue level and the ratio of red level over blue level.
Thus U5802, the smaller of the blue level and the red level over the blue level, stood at 1.06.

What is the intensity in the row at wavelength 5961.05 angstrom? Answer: 20.07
